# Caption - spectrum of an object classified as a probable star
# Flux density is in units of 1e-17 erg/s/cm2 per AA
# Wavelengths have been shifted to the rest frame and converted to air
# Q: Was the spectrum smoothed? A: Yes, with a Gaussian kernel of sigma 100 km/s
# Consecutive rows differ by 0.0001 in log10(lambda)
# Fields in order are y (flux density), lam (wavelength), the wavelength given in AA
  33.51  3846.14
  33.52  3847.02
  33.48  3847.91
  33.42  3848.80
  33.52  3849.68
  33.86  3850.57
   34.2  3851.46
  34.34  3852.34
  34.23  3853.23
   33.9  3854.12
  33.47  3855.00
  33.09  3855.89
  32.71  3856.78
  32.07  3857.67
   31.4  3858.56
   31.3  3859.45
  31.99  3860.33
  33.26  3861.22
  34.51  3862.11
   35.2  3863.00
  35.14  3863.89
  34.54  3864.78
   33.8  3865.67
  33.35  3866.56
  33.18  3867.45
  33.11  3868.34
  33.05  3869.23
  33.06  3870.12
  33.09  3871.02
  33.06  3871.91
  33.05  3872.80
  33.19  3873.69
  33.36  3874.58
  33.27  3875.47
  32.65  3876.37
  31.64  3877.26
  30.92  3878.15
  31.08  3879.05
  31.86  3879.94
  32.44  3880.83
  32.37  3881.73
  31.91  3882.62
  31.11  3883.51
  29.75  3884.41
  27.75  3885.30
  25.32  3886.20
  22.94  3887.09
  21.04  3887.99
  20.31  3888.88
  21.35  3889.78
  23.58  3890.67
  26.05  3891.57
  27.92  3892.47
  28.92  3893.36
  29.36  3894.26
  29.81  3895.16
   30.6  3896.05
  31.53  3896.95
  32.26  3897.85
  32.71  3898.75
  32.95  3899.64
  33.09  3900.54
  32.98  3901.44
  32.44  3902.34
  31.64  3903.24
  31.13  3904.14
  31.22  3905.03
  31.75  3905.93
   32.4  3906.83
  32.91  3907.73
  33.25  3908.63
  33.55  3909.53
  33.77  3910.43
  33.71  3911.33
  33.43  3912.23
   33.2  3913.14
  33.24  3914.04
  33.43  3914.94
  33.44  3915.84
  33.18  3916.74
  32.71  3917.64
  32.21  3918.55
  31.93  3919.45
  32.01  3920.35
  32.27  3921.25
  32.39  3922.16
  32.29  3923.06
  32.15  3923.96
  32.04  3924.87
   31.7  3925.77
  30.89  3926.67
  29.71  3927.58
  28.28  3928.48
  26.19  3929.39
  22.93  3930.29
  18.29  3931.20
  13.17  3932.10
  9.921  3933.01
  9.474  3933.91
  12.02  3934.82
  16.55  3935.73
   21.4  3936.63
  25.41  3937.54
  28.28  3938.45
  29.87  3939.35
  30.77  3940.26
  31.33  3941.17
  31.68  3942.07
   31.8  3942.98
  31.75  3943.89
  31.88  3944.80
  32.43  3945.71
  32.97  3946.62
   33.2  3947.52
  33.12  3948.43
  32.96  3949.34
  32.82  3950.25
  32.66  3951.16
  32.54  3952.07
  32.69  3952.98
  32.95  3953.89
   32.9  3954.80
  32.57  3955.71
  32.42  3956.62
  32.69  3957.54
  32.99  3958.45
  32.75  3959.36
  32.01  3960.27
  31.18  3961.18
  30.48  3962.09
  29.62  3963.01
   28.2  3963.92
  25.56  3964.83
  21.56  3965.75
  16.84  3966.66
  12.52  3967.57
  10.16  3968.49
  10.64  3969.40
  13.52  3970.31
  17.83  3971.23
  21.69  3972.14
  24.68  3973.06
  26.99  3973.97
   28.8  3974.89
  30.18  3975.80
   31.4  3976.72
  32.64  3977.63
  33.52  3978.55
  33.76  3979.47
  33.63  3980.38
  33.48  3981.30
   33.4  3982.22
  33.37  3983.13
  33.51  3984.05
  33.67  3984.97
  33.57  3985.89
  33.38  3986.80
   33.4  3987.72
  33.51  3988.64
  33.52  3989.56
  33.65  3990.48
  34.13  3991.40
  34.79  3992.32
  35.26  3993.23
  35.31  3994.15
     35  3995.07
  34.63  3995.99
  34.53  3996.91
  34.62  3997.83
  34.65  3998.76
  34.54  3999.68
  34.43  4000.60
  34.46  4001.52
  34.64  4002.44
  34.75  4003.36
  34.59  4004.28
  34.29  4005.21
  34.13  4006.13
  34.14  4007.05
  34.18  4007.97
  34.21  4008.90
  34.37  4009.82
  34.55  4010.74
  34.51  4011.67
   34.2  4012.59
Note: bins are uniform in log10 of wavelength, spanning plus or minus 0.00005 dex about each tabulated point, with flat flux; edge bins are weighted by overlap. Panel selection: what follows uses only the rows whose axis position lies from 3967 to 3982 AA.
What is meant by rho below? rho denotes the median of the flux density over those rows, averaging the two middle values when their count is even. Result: 27.9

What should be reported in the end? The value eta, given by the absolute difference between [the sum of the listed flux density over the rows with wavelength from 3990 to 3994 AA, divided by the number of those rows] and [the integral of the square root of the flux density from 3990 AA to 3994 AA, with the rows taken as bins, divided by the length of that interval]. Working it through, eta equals 28.6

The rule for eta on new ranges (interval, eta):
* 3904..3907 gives 26.0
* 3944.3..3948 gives 26.9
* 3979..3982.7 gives 27.8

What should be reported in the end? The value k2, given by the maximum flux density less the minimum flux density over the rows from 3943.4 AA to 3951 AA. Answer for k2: 1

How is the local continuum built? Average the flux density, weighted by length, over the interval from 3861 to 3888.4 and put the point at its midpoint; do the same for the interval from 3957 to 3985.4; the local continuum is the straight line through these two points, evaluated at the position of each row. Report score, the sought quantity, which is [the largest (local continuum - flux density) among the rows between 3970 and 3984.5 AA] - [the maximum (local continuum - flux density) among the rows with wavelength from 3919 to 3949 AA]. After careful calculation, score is -6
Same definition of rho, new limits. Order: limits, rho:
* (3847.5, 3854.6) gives 33.9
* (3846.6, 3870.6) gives 33.5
